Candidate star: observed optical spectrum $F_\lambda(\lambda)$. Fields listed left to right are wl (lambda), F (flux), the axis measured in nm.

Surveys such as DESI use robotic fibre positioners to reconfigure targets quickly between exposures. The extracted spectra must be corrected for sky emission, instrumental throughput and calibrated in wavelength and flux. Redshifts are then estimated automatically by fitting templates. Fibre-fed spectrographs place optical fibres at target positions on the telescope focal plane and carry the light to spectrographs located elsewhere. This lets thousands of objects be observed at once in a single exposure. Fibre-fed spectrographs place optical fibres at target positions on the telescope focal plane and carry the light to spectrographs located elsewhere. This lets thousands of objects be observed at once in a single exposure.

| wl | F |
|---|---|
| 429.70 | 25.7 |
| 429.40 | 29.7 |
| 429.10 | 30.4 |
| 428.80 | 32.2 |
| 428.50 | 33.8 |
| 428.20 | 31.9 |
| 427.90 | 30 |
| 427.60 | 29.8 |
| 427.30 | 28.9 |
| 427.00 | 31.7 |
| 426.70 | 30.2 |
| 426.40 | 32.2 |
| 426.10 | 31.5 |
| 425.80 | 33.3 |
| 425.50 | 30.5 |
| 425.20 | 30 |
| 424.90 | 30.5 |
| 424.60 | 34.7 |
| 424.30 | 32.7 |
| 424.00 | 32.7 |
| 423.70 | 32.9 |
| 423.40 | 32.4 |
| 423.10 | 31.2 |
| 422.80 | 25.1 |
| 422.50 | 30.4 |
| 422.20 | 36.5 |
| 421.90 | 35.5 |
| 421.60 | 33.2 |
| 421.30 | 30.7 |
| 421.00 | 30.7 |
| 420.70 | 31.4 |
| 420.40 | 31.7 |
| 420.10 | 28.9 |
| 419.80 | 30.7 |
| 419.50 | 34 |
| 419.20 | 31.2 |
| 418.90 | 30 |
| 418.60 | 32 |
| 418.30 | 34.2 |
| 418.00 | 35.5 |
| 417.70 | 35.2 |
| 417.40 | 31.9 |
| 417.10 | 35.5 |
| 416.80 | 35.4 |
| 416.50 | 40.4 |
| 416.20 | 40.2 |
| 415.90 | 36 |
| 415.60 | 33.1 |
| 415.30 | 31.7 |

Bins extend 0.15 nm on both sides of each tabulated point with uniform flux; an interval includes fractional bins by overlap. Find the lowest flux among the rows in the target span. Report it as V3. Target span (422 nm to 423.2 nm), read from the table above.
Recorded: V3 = 25.1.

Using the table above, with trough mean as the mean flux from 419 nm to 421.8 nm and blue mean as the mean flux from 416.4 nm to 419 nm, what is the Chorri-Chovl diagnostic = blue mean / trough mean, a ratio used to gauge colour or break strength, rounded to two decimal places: 1.10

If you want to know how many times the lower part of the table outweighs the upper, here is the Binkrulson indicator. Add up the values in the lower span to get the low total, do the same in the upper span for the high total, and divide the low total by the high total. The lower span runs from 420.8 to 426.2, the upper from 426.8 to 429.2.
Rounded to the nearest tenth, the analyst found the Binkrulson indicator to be 2.3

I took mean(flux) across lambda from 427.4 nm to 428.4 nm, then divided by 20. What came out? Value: 1.53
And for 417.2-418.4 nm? 1.71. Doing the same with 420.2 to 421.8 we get 1.58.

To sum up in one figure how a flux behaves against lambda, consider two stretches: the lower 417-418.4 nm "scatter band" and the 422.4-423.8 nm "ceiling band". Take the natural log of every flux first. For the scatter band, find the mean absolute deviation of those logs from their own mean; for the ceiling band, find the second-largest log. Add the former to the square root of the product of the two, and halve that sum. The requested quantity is 0.19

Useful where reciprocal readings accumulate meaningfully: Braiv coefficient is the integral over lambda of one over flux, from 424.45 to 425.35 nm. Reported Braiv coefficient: 0.0285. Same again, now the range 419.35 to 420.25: 0.0290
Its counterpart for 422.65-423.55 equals 0.0308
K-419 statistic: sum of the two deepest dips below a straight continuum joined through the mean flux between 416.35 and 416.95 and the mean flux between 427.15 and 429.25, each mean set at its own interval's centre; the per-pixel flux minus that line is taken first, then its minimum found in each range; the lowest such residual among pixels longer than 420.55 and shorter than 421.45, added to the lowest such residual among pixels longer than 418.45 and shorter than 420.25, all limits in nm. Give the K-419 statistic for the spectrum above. -12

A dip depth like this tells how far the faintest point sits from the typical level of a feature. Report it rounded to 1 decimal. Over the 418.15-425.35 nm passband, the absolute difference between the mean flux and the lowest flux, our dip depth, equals 6.7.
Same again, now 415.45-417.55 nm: 4.2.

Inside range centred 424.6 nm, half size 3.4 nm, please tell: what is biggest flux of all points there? 36.5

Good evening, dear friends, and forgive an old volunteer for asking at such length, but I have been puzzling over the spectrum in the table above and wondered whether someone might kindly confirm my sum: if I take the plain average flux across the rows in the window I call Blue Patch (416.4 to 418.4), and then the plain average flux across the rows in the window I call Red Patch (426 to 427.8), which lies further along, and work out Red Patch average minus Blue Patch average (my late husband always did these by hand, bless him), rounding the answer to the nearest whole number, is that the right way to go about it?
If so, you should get -5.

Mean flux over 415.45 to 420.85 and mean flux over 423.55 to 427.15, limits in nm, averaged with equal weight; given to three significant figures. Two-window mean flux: 32.8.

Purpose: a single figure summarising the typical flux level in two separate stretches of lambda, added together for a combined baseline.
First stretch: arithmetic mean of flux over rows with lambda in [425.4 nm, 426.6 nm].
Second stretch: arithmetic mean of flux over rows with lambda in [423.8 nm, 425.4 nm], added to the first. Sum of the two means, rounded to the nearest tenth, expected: 64.0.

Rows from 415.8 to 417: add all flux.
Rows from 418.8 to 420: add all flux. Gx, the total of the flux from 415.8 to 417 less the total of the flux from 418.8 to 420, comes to 26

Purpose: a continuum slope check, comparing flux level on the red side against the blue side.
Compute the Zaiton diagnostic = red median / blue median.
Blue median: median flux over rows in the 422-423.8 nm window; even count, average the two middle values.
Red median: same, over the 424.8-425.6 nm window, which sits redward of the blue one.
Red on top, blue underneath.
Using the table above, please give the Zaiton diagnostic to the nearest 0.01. 0.96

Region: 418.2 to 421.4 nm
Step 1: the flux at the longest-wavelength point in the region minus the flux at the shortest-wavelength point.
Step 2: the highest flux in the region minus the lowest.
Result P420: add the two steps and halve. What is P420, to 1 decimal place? 0.9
